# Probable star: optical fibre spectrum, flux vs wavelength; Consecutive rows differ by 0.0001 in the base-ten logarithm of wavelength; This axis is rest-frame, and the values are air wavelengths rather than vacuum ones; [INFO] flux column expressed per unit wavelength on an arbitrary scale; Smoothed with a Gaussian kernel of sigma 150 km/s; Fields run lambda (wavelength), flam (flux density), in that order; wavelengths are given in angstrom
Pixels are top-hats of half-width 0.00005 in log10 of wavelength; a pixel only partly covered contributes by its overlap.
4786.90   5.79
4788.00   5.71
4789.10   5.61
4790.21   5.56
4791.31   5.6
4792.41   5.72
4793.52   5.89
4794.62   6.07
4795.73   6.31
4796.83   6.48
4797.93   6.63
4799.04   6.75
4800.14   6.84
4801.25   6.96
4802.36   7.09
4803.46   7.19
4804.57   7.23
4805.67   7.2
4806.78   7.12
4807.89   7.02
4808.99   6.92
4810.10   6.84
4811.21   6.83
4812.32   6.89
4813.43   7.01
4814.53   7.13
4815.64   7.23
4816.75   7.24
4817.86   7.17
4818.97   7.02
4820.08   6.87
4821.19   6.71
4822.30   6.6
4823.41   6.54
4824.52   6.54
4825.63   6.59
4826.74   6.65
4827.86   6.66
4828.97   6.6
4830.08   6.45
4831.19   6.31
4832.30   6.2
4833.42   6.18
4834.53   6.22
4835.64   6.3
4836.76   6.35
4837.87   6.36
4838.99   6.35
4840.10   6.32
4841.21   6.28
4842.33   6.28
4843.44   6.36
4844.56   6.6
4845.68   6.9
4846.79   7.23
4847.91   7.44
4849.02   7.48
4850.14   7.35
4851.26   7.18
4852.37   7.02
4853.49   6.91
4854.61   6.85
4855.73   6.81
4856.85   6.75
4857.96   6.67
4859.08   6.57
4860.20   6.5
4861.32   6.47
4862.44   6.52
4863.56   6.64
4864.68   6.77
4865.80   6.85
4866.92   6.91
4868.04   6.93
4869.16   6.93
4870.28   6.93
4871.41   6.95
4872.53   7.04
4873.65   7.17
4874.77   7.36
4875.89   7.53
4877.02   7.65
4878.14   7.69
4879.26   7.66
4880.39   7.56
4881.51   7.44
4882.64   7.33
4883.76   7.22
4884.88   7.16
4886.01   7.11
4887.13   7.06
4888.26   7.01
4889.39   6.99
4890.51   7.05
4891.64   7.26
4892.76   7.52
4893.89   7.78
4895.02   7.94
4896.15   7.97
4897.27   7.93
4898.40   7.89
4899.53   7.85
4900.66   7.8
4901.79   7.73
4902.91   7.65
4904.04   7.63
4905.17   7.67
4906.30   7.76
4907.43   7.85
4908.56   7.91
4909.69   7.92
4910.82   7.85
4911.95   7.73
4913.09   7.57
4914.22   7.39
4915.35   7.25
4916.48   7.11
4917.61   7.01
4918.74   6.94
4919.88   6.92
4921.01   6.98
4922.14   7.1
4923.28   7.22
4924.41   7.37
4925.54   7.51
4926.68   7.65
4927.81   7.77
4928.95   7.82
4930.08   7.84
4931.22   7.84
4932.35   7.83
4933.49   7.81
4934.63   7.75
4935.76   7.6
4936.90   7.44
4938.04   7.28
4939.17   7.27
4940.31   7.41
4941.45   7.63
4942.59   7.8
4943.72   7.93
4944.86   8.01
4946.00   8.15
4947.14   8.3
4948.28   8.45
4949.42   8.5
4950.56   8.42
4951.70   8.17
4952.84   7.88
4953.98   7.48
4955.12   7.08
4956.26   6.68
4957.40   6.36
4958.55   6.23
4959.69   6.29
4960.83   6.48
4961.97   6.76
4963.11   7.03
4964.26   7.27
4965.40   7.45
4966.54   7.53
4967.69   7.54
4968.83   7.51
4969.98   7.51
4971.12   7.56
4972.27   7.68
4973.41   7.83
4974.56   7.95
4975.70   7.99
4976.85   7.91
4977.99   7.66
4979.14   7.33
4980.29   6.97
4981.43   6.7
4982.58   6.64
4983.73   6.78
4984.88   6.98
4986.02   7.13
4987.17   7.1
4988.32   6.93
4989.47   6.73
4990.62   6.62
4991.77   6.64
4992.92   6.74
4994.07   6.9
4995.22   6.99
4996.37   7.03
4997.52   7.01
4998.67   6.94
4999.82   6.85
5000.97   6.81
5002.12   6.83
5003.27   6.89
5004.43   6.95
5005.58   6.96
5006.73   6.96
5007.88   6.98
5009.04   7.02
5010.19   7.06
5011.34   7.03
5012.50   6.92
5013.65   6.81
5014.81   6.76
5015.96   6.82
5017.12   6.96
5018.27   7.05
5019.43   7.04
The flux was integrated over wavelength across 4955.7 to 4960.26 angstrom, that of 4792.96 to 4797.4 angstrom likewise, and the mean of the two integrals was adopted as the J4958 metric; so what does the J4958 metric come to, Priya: 28.3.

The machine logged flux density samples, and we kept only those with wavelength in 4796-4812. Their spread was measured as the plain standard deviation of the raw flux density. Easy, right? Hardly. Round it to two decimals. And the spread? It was 0.22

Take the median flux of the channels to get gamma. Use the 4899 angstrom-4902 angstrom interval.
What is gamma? 7.8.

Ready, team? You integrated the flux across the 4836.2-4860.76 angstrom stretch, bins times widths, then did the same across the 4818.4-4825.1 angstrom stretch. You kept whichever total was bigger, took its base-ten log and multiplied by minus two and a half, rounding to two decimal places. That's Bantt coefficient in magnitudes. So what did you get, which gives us -5.55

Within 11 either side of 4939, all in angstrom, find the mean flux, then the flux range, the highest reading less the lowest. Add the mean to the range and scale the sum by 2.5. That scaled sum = 22.6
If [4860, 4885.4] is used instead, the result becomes 20.8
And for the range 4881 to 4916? 21.3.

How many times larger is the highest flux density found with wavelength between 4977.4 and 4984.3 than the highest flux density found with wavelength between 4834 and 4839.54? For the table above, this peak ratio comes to 1.20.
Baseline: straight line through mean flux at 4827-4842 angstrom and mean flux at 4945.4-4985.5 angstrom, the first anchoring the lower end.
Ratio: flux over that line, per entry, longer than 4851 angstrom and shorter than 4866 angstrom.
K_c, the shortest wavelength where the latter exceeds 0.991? 4851.26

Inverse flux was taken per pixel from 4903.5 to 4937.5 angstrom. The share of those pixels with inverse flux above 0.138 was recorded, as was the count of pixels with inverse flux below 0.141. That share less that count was -26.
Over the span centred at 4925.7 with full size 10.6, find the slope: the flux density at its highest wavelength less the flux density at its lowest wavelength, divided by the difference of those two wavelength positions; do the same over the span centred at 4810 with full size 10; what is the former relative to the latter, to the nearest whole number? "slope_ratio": -12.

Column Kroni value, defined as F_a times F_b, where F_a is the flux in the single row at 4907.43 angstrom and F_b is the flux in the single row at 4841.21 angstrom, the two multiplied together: 49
